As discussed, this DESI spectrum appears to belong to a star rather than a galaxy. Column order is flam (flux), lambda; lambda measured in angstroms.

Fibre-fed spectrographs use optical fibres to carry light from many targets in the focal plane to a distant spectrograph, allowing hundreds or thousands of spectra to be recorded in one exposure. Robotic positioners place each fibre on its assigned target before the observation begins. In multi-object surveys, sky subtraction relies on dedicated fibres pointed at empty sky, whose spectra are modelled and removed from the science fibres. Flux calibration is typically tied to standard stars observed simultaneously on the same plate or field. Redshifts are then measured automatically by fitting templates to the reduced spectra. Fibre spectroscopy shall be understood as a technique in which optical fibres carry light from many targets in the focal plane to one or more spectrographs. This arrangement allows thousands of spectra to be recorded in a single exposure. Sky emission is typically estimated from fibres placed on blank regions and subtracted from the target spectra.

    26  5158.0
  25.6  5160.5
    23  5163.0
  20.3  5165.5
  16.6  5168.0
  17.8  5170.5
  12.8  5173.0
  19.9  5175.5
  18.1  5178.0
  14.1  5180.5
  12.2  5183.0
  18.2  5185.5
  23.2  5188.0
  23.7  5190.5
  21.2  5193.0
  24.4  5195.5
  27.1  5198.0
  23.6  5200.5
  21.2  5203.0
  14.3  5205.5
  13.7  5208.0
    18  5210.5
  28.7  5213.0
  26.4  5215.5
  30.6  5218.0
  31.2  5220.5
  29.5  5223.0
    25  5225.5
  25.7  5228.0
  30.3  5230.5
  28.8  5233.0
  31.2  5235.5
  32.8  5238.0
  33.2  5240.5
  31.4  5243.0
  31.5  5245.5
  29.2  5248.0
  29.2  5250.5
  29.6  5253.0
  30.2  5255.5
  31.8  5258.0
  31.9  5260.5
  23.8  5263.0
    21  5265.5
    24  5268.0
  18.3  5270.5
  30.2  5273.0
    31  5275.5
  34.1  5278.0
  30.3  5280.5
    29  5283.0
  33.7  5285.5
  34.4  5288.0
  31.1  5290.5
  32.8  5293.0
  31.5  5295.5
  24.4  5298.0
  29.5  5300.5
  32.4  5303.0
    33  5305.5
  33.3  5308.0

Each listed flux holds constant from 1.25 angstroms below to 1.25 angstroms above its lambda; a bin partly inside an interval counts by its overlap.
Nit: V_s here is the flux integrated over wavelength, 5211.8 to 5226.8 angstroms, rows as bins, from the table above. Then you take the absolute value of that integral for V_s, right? 428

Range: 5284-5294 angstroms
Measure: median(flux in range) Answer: 33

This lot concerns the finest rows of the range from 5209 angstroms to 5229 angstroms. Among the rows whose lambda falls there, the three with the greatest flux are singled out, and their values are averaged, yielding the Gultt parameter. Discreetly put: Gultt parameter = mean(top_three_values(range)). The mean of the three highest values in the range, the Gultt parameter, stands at 30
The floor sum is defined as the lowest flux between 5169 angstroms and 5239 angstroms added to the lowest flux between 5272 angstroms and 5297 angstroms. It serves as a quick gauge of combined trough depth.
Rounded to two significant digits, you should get 41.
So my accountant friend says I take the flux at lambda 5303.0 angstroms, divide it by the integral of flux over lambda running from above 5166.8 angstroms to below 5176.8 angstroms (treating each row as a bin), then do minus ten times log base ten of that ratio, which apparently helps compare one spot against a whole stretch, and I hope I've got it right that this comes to 7.1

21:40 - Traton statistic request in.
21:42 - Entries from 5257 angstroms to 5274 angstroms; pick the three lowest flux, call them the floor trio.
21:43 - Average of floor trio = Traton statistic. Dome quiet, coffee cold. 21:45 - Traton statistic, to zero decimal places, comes 21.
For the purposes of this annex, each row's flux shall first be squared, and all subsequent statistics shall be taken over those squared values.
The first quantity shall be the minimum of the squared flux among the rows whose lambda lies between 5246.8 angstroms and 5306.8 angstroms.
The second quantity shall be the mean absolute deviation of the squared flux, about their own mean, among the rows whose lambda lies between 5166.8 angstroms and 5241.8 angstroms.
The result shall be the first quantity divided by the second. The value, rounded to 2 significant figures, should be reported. 1.3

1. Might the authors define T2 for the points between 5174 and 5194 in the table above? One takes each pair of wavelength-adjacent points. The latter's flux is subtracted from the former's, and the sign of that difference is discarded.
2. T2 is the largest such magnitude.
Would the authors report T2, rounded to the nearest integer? 6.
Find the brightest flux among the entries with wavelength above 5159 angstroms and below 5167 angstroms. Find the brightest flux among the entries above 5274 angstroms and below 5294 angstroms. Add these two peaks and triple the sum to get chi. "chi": 180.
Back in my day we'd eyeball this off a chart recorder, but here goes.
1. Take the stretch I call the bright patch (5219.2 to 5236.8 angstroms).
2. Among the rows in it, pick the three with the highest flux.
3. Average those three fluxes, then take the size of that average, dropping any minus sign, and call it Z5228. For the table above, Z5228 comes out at 30.9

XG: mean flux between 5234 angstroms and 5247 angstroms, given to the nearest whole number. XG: 32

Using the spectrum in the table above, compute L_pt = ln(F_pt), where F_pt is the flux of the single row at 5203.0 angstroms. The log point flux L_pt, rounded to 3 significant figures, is 3.05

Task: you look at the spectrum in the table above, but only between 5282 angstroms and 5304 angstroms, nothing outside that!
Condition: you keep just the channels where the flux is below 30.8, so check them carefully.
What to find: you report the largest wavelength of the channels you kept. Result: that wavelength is 5300.5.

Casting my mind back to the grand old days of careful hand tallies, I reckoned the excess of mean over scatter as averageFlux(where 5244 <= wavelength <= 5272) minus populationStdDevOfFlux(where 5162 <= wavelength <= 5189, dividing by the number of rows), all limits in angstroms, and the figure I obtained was 23.8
